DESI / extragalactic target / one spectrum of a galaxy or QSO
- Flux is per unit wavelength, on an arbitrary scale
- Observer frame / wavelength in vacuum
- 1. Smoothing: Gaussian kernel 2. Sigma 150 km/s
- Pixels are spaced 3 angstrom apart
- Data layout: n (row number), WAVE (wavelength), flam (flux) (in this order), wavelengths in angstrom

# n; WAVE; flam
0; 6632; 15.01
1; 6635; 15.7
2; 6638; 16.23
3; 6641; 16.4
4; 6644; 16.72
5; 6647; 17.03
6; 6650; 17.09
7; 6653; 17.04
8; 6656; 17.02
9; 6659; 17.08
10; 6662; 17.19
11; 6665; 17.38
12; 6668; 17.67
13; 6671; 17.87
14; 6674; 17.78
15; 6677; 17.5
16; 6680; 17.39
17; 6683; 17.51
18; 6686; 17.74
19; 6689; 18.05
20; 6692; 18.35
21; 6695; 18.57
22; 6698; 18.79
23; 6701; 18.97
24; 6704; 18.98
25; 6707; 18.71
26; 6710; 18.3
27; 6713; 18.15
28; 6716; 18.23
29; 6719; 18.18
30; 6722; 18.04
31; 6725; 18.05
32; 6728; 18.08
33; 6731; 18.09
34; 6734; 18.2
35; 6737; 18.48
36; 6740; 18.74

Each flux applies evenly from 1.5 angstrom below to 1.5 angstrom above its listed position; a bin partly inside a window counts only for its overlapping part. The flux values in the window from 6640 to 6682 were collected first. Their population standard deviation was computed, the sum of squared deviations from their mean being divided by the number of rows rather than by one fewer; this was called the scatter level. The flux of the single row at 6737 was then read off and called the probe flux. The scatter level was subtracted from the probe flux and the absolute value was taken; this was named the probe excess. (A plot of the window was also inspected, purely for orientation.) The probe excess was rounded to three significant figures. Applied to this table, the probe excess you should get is 18.1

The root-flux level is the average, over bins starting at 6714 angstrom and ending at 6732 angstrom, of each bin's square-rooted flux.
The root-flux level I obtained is 4.26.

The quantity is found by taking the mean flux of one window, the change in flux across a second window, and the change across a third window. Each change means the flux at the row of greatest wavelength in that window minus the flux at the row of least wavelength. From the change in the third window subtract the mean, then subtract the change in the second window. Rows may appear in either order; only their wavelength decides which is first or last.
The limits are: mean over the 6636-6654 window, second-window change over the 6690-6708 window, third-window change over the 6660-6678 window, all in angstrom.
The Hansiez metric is -16.8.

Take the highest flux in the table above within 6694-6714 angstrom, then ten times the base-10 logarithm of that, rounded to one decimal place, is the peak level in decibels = 12.8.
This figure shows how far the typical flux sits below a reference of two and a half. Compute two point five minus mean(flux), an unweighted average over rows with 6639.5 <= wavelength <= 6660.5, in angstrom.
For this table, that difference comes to -14.4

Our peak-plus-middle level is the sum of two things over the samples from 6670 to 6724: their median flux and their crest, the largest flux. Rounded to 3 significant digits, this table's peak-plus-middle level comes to 37.1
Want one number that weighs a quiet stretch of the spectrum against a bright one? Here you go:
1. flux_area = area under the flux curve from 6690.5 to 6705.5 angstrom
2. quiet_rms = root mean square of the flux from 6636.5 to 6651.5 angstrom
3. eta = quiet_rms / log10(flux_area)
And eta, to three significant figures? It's 6.82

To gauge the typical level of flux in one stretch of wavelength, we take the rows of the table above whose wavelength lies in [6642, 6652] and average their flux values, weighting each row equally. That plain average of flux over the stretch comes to 16.9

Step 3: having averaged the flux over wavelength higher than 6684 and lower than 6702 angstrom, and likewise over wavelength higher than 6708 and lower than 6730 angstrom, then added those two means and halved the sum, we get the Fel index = 18.3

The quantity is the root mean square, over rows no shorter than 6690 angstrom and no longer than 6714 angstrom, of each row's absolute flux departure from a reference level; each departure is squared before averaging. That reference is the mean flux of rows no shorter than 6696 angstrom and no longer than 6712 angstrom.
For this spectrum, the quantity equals 0.3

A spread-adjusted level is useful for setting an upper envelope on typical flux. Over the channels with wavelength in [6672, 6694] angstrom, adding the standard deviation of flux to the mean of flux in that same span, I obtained 18.1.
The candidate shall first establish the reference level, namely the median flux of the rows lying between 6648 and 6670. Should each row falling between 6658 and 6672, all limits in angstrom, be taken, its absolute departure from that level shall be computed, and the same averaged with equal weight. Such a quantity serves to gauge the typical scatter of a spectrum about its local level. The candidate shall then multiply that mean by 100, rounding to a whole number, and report 35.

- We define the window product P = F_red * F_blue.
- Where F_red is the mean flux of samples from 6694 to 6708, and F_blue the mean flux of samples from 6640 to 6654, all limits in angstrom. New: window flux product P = 317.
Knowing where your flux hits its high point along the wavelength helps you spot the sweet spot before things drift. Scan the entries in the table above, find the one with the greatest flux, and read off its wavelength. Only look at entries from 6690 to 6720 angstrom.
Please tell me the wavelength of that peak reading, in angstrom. 6704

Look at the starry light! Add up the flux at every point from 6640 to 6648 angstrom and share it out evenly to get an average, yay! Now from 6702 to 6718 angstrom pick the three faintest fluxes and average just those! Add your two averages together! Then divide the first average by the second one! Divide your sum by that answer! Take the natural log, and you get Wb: 3.64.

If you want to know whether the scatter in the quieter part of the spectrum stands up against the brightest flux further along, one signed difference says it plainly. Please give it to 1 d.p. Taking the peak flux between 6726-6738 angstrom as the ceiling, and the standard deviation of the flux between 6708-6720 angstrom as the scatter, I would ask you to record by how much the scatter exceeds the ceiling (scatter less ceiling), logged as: -18.4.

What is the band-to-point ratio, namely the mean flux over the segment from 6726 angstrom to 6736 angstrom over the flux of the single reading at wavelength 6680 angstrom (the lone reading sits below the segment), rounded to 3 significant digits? 1.04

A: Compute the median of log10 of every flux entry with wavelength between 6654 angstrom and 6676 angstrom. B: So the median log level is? 1.24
